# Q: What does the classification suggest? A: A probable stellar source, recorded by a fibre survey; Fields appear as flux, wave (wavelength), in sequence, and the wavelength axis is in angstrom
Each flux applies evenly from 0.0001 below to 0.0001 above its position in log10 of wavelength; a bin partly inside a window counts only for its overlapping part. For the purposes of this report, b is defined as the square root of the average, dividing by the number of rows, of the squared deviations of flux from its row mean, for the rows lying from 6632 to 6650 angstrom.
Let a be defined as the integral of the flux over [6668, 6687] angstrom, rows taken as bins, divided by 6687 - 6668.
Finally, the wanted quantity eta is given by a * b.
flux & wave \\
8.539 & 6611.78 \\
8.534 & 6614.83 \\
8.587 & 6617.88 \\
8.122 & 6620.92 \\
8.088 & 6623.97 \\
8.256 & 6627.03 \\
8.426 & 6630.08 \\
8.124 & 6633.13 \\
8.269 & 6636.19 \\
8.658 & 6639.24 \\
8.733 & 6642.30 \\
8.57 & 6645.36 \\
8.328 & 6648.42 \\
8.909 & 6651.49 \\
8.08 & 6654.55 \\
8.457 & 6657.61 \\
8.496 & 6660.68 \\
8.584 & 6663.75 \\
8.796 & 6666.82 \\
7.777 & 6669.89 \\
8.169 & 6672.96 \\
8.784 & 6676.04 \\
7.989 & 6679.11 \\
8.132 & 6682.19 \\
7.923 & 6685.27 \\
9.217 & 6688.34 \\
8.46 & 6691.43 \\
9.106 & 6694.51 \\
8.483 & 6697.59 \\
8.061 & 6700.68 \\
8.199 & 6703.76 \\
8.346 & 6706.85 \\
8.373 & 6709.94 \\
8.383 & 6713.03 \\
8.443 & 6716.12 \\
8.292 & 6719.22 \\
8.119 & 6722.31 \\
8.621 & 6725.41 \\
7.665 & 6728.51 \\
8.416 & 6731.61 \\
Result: 1.8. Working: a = 8.16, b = 0.22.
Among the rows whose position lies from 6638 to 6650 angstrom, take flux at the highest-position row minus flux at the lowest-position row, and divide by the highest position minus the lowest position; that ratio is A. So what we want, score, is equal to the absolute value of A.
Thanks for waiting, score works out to 0.036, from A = -0.036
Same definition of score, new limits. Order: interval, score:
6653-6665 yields 0.055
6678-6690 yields 0.133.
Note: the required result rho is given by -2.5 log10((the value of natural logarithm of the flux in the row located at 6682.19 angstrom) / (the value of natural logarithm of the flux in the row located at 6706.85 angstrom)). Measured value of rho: 0.01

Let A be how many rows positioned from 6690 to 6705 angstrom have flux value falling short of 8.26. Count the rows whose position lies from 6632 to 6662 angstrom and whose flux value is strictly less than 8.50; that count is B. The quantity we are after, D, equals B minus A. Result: 4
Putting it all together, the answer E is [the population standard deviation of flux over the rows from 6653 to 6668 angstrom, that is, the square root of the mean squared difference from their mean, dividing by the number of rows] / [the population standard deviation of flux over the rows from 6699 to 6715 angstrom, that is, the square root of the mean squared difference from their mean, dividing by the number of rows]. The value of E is 1.87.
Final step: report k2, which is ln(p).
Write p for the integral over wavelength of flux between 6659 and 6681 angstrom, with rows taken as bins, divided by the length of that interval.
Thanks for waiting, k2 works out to 2.12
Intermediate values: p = 8.36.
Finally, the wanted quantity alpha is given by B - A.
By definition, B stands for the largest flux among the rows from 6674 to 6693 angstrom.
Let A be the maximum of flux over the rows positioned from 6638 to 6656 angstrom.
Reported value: 0.31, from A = 8.909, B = 9.217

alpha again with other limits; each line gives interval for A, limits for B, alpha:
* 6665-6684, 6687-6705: 0.42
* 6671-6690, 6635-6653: -0.31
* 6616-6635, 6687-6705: 0.63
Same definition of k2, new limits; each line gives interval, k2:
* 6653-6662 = 2.12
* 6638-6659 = 2.14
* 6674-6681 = 2.12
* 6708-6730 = 2.11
